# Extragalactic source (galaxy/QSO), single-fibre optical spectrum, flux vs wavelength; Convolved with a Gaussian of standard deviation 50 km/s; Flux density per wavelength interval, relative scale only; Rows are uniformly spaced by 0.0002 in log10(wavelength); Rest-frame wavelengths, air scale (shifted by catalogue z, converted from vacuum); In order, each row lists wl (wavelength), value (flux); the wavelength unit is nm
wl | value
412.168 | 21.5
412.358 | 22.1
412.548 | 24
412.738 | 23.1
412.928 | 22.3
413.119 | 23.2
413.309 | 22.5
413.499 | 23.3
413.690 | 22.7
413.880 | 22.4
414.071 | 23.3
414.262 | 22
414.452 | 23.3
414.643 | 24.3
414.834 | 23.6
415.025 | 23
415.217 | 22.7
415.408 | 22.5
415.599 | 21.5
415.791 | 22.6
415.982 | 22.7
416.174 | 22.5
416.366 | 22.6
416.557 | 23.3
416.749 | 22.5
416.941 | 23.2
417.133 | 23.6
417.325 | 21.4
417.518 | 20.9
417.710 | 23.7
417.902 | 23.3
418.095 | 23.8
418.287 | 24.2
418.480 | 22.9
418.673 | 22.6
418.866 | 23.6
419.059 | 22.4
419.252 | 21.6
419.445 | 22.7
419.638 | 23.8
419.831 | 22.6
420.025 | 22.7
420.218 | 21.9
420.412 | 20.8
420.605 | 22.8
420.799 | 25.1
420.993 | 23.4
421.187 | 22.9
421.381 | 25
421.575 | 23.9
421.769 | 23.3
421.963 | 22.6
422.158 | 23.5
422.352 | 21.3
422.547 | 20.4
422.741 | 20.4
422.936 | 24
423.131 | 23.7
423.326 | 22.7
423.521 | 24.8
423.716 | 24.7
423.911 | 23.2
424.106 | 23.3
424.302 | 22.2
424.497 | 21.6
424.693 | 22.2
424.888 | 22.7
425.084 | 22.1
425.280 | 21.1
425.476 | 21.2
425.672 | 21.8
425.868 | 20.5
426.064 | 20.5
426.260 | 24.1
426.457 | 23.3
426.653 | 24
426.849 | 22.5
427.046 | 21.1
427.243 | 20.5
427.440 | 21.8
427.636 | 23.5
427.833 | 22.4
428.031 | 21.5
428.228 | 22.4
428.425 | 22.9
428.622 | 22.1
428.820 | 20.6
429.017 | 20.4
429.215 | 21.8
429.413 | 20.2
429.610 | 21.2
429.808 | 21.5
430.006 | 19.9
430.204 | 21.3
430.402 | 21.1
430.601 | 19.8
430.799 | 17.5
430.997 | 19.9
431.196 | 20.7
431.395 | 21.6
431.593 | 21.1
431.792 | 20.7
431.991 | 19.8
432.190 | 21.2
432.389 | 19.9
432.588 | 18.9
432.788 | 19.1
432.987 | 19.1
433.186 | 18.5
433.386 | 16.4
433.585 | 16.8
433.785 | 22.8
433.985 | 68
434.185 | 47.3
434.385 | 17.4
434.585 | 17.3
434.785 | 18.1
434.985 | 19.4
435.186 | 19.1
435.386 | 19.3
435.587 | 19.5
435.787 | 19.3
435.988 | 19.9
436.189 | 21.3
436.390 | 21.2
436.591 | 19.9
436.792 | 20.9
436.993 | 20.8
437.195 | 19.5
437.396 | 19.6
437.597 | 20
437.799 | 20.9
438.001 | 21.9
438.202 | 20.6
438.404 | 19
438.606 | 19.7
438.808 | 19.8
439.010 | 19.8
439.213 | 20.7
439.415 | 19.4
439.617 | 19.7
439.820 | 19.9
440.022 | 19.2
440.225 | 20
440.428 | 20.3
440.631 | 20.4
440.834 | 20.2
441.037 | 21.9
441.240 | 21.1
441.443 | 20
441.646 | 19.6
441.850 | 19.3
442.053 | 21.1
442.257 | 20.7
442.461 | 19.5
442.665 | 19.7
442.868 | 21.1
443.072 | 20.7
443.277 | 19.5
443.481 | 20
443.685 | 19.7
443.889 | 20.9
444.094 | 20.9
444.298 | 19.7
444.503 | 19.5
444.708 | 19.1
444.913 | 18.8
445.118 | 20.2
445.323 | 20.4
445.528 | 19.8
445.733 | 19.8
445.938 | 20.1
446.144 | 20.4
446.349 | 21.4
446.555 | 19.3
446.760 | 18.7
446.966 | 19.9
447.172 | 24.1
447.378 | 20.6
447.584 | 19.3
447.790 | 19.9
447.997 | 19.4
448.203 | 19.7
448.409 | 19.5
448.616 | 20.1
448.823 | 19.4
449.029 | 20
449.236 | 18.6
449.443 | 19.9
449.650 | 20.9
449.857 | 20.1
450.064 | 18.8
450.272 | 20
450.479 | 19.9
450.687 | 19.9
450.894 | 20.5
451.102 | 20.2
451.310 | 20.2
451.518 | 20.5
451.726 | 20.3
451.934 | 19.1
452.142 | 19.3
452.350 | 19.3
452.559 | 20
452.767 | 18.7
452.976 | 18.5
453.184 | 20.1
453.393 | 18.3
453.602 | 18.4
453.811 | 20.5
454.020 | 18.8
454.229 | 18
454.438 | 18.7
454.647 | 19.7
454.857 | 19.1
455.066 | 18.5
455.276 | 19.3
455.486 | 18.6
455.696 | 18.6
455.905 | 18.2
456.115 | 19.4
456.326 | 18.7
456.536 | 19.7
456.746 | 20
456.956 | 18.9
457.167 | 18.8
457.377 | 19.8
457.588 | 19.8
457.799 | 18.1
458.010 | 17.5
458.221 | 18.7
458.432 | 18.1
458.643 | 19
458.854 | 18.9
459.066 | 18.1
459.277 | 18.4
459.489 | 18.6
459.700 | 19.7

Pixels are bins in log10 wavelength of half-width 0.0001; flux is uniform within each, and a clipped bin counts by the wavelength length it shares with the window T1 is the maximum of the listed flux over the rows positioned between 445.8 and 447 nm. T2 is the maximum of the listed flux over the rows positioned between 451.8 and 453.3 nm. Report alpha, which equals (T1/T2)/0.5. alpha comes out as 2.13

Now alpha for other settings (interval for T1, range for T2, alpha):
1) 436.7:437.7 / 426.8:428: 1.78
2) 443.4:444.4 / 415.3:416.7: 1.79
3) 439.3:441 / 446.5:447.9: 1.69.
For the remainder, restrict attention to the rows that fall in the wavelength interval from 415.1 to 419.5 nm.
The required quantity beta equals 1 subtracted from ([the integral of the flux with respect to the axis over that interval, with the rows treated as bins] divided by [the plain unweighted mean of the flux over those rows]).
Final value 3.40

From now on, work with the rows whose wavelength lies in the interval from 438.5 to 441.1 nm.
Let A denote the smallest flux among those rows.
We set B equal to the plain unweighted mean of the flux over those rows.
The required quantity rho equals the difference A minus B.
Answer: -0.9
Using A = 19.2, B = 20.1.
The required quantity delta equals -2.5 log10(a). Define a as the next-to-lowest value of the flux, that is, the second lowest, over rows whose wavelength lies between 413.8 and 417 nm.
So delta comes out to -3.36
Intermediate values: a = 22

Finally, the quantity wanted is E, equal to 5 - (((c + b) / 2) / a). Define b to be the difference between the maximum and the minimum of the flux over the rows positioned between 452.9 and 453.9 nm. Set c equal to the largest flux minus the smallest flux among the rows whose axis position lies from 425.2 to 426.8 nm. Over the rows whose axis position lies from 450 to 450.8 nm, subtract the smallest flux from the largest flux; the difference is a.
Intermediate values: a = 1.2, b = 2.2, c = 3.6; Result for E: 2.6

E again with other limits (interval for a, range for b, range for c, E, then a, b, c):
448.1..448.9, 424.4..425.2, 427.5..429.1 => 2.0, 0.7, 1.1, 3.1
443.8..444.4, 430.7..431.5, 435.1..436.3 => 2.4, 1.2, 4.1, 2.2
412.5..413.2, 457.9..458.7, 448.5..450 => 3.9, 1.7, 1.5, 2.3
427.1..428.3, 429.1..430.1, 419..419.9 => 4.3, 3.0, 1.9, 2.2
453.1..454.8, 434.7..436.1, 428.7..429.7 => 4.3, 2.5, 1.8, 1.6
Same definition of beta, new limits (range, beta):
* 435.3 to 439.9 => 3.60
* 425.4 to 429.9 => 3.50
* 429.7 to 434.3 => 3.60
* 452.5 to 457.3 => 3.80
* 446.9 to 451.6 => 3.70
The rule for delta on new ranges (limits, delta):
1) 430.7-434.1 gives -3.06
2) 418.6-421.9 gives -3.34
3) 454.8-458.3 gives -3.14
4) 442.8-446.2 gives -3.20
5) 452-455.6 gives -3.16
